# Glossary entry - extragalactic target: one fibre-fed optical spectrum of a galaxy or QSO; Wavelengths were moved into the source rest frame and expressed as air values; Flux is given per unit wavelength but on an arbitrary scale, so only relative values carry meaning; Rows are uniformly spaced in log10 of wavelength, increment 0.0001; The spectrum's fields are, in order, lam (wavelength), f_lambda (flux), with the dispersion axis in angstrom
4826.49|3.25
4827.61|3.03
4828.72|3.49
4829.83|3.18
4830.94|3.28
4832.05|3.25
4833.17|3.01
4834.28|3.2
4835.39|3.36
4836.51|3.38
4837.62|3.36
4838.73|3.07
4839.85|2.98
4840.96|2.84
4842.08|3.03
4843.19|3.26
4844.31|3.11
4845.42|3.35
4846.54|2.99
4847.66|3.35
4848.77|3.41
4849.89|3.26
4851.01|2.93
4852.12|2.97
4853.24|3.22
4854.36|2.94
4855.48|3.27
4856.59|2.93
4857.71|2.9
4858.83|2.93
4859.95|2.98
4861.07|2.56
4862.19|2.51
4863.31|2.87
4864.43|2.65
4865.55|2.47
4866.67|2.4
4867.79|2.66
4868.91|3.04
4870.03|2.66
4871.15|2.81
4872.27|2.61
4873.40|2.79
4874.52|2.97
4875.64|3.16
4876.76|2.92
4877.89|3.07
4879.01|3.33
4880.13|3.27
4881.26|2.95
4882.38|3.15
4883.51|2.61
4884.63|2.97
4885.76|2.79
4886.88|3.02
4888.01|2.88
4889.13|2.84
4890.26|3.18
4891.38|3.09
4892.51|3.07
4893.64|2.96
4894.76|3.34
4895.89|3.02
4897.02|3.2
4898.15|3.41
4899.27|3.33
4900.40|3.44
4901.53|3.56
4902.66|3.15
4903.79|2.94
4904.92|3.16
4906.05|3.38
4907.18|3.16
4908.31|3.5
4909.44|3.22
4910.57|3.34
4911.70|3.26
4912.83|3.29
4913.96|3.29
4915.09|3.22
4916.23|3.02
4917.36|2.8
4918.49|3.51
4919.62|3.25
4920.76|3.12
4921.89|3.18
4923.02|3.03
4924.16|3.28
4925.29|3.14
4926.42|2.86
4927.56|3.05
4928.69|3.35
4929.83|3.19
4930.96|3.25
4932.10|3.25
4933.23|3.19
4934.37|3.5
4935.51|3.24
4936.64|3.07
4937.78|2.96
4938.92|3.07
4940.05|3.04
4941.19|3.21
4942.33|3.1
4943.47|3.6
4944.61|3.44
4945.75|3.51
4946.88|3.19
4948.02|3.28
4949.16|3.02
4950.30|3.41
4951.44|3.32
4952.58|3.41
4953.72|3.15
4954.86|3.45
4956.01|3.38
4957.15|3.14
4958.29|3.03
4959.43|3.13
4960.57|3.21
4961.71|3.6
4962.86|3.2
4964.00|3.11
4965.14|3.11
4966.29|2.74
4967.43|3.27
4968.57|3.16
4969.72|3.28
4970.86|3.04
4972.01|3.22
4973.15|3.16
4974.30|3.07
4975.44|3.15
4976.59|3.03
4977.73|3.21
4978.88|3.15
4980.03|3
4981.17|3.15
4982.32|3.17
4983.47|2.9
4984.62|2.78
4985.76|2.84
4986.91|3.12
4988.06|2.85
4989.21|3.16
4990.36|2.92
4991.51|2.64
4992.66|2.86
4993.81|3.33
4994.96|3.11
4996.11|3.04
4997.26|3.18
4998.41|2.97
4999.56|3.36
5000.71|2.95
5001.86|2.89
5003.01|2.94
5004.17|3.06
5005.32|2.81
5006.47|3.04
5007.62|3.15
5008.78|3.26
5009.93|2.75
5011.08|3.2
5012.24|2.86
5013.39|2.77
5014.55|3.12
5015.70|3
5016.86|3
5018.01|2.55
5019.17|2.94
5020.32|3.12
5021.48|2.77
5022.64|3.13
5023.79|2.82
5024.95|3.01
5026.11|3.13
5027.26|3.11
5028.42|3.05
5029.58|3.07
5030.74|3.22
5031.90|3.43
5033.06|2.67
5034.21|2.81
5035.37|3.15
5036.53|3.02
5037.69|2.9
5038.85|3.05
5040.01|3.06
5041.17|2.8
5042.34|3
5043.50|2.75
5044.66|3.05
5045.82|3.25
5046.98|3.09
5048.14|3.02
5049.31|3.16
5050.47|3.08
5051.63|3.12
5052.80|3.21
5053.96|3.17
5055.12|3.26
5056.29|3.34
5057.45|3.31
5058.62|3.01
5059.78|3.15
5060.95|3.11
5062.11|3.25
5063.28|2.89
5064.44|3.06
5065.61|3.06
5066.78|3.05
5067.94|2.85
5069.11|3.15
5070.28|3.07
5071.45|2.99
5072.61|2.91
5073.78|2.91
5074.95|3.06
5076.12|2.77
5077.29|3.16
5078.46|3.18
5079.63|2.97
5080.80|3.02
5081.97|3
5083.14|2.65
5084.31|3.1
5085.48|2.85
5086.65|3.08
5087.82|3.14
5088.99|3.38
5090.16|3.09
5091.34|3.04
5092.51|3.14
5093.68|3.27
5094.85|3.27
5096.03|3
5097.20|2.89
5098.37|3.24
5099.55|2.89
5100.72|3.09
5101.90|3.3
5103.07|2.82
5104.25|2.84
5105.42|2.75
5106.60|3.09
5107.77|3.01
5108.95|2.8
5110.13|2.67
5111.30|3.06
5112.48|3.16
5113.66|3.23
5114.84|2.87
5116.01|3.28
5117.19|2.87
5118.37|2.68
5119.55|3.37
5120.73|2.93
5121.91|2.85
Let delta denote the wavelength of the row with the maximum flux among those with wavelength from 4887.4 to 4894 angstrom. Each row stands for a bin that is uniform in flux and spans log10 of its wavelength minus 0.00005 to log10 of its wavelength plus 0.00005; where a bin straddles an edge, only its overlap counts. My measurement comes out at 4890.26 angstrom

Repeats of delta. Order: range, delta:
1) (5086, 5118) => 5088.99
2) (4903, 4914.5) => 4908.31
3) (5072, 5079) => 5078.46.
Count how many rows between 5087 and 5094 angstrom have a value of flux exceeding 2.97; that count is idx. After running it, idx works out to 6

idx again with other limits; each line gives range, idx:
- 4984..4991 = 2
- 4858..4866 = 1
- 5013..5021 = 4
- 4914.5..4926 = 9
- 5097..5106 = 3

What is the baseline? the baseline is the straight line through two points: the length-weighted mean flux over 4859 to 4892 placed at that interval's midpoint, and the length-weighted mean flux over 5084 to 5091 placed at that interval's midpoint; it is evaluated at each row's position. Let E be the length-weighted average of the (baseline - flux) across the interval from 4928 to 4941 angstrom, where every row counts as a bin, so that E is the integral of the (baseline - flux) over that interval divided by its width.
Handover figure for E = -0.26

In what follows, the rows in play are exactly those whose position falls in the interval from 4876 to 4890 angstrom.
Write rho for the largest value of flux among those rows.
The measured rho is 3.33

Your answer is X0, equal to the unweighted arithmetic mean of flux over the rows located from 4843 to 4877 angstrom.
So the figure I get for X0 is 2.93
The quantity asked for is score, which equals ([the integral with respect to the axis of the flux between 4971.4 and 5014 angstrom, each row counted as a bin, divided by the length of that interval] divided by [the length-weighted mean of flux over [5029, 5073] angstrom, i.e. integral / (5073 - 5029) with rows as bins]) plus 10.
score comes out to 10.99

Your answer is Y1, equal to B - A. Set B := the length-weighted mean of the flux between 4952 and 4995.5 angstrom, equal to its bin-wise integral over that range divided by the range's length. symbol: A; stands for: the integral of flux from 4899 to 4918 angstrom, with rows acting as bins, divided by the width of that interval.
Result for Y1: -0.13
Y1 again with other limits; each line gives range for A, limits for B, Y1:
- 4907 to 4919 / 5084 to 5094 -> -0.12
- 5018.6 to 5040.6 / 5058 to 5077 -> 0.00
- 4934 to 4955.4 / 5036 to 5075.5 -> -0.20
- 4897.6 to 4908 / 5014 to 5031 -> -0.29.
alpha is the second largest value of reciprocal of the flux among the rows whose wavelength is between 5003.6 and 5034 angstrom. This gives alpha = 0.37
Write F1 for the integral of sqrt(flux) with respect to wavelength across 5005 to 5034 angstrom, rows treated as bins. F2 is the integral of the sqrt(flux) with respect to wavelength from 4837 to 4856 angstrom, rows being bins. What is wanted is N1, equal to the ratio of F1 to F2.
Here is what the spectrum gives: 1.5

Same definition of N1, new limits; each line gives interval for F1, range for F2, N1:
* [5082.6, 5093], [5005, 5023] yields 0.6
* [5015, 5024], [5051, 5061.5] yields 0.8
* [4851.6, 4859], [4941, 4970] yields 0.2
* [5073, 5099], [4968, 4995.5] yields 0.9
